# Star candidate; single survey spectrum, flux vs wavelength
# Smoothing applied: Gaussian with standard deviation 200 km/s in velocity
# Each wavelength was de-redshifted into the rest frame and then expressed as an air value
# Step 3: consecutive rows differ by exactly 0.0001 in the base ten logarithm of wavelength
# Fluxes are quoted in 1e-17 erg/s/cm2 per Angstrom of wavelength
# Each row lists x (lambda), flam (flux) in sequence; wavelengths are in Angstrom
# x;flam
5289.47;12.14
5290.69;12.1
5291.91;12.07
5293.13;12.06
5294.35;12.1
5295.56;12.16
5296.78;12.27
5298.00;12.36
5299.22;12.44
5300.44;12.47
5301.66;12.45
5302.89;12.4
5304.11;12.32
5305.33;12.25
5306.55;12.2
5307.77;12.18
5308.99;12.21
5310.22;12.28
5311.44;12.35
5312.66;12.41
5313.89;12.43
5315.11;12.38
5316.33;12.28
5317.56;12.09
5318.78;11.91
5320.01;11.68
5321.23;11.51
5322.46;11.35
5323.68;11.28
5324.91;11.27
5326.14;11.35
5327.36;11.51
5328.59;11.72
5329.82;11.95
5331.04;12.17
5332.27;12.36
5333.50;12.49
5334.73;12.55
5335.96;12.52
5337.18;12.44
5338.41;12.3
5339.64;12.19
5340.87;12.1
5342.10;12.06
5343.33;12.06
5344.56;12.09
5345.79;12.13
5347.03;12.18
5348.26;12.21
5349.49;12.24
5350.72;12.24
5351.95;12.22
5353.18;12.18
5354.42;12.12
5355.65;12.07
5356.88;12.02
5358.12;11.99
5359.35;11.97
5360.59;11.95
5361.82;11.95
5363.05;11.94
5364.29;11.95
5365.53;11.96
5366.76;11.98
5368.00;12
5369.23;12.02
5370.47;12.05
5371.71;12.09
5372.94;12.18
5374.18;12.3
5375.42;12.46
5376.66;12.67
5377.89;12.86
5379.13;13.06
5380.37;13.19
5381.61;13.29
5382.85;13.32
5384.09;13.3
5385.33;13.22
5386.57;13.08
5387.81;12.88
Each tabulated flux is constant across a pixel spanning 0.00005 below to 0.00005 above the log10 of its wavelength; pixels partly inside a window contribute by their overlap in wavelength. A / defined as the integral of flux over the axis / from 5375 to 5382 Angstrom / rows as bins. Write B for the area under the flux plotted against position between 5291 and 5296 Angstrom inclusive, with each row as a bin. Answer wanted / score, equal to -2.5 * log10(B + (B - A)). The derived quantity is -3.7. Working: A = 90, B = 61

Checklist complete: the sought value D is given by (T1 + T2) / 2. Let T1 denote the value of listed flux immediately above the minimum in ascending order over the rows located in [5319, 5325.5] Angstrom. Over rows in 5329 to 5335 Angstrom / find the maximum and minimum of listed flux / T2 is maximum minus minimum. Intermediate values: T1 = 11.28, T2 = 0.60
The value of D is 5.94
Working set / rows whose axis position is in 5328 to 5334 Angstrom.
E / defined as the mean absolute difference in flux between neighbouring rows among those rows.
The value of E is 0.19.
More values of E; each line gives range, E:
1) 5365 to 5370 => 0.02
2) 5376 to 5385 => 0.11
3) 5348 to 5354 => 0.02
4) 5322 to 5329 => 0.11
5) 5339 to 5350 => 0.04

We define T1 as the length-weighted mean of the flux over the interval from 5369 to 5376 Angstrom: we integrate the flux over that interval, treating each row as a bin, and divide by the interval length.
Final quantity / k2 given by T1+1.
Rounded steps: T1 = 12.2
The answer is 13.2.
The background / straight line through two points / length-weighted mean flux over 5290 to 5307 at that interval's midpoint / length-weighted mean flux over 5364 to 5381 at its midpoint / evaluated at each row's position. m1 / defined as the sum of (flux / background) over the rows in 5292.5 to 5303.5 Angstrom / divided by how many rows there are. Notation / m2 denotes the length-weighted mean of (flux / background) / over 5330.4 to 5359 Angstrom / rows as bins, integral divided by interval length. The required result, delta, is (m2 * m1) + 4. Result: 5.00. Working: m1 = 1.00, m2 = 0.992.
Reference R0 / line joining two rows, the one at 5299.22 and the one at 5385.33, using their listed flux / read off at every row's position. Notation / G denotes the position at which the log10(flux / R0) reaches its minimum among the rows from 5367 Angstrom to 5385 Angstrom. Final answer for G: 5368.00 Angstrom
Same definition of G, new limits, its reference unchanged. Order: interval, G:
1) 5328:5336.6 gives 5328.59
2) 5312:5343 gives 5324.91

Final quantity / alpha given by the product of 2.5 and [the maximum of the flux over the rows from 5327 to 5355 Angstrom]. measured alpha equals 31.4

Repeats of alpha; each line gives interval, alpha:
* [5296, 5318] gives 31.2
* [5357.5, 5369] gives 30.0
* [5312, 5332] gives 31.1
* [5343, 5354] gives 30.6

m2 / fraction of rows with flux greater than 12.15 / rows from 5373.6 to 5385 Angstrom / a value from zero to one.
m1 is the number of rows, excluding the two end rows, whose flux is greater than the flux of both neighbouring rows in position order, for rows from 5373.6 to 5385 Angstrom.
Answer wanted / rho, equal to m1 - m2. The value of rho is 0.00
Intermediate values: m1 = 1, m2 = 1.0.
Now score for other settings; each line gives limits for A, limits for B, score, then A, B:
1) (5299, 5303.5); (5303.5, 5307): -3.7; 56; 43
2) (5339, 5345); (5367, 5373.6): -4.8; 73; 80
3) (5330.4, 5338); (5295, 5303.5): -5.2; 94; 105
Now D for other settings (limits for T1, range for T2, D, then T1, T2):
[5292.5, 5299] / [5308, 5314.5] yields 6.16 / 12.1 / 0.22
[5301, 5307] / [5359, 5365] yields 6.14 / 12.25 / 0.03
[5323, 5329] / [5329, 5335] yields 5.94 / 11.28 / 0.60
